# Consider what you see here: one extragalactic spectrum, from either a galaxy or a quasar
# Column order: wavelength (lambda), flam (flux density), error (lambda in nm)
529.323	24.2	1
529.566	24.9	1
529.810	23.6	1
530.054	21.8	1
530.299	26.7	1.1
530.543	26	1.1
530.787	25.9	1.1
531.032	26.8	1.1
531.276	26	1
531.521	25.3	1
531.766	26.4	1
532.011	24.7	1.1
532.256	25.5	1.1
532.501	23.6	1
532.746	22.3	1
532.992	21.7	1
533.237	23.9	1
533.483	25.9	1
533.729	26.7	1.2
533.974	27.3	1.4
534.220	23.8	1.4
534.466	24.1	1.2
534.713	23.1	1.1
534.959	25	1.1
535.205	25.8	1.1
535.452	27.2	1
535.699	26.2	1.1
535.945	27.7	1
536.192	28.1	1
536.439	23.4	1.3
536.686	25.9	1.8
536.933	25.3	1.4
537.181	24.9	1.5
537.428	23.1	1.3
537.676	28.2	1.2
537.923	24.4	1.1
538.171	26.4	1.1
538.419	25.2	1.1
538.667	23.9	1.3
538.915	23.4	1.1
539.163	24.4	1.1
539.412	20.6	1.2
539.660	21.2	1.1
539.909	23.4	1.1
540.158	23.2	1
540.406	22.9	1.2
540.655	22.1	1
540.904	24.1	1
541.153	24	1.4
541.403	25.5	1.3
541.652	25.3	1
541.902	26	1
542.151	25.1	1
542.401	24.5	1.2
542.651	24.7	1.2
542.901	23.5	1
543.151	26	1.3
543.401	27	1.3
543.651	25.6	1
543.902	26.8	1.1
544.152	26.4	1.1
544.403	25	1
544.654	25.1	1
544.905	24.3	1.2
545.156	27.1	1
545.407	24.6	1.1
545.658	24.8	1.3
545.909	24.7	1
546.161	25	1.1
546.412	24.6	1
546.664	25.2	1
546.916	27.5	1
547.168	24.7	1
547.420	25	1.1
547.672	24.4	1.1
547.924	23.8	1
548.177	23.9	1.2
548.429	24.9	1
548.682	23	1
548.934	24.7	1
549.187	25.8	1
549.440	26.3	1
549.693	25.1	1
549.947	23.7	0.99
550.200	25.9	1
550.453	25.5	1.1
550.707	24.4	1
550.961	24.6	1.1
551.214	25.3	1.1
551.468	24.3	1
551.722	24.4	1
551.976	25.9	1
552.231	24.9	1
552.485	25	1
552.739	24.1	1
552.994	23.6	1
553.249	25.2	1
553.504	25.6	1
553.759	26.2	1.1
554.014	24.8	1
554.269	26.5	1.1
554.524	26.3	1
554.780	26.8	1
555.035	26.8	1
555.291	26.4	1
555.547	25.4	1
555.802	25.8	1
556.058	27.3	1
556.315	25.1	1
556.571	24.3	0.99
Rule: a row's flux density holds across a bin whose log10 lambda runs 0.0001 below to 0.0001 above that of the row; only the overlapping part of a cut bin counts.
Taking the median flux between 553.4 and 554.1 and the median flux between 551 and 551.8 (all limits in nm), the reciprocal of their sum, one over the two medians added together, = 0.0200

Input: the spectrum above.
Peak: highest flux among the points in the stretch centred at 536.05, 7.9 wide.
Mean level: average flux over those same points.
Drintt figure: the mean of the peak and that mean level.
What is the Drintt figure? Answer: 26.47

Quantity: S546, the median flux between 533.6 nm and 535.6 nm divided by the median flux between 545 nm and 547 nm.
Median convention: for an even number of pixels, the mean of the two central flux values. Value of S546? 1.02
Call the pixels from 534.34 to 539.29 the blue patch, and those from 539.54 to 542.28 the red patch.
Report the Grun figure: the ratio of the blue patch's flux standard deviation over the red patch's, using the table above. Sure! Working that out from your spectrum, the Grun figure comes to 1.1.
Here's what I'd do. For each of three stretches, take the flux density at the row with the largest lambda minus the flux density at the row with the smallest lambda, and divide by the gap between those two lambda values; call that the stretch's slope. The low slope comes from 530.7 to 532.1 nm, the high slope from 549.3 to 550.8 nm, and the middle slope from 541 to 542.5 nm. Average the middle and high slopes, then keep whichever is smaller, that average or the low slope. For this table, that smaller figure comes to -1.0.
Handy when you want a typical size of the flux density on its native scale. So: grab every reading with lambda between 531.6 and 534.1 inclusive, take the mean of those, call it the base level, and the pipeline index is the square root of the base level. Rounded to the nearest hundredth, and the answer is 4.98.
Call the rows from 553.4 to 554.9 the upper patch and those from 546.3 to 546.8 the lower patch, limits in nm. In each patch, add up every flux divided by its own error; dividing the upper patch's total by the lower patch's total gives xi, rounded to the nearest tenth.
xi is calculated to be 3.0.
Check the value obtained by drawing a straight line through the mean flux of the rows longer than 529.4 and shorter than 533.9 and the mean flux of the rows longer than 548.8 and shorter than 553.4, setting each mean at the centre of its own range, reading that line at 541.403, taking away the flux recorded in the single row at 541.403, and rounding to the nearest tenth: -0.6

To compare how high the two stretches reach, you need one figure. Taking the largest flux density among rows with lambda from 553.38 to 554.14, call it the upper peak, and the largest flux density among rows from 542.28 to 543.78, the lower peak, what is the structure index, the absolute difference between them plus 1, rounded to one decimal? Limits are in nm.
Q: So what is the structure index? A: 1.8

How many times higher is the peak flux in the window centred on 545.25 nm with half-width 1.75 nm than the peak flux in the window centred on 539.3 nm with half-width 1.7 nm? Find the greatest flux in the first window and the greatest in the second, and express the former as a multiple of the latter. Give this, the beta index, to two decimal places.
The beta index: 0.98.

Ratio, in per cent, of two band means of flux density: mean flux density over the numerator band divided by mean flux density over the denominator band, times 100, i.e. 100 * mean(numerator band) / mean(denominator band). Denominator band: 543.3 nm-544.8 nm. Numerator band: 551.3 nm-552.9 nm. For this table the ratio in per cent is 95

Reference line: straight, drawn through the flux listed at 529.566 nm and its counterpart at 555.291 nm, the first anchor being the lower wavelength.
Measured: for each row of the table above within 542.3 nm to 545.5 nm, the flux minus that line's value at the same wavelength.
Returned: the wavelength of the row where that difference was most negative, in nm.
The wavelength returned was 542.901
